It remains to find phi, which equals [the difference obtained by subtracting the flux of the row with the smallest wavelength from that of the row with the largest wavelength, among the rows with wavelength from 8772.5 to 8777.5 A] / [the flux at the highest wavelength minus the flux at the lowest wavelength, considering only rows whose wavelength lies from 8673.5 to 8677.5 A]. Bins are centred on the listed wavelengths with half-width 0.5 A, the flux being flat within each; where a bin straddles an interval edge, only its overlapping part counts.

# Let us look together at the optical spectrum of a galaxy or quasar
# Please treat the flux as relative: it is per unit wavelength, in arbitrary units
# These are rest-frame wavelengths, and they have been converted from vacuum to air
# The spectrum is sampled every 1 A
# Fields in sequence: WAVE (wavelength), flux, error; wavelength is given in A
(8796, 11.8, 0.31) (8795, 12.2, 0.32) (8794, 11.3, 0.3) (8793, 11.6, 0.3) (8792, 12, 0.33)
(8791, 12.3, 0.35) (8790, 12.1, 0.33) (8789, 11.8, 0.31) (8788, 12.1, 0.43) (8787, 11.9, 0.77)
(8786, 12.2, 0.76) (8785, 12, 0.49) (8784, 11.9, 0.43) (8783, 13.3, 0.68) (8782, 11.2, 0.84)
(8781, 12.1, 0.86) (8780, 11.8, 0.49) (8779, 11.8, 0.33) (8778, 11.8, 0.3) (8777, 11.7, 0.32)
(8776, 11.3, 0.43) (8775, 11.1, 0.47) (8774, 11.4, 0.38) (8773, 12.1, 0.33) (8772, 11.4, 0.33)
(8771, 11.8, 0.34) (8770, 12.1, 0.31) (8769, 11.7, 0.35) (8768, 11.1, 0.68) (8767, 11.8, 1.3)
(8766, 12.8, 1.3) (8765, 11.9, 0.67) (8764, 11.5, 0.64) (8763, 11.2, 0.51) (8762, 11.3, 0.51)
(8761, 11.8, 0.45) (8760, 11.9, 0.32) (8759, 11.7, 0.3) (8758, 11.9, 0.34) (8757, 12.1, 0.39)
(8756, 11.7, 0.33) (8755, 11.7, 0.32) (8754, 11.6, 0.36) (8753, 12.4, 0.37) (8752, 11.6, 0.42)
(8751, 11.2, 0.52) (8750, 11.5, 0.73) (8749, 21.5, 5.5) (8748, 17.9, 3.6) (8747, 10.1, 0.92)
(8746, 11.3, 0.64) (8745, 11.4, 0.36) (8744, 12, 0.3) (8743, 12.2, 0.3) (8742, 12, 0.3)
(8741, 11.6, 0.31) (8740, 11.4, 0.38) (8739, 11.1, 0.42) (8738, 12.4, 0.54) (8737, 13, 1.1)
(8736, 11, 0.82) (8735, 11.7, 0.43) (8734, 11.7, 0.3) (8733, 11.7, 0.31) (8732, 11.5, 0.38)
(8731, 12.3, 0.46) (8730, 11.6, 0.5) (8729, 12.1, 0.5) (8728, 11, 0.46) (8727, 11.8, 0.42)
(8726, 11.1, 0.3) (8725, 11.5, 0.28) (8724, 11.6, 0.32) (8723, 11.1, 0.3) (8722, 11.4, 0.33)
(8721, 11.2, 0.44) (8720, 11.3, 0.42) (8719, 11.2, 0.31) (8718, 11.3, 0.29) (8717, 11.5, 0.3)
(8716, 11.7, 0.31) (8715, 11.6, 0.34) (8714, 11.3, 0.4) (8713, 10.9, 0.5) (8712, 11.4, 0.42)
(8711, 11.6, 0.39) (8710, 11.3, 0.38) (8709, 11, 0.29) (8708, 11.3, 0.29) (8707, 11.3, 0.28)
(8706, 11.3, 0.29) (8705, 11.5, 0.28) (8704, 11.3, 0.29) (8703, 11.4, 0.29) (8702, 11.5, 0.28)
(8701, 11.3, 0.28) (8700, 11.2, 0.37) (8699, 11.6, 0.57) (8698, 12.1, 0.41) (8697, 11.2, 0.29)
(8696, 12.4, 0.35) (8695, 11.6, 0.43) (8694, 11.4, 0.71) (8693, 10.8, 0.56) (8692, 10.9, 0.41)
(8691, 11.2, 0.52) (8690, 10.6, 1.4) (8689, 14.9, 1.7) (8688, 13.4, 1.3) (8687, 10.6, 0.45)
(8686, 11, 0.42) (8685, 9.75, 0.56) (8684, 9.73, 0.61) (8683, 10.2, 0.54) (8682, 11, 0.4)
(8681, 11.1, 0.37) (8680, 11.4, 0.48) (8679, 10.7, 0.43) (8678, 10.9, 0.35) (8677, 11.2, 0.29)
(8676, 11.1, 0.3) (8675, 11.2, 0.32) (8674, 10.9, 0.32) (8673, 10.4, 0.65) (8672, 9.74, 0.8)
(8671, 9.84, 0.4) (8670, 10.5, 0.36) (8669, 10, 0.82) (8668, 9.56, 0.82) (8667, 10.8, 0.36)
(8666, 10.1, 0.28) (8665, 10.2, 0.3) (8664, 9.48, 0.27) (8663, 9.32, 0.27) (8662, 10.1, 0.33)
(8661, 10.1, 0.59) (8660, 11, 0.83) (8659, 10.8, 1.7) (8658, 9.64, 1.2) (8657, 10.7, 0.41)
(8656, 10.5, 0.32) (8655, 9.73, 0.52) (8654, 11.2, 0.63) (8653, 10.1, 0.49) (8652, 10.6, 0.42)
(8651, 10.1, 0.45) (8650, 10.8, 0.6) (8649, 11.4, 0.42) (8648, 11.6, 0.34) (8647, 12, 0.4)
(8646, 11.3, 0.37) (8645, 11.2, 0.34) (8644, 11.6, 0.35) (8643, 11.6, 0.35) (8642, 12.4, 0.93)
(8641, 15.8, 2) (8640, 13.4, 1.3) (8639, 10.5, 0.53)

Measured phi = -1.3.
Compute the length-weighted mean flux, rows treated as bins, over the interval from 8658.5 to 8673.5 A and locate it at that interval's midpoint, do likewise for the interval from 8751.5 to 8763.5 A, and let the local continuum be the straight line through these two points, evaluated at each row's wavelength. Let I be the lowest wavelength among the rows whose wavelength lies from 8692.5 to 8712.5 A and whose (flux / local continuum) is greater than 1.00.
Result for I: 8693 A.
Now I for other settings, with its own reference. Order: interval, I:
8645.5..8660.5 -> 8646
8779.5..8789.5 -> 8783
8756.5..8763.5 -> 8757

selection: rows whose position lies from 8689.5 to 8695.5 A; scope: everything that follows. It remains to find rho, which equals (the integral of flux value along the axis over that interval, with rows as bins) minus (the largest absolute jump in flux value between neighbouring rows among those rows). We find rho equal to 66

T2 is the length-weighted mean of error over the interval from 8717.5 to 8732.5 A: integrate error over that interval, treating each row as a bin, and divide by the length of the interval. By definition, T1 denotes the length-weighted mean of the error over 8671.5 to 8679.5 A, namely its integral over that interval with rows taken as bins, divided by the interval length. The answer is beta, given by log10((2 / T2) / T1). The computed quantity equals 1.08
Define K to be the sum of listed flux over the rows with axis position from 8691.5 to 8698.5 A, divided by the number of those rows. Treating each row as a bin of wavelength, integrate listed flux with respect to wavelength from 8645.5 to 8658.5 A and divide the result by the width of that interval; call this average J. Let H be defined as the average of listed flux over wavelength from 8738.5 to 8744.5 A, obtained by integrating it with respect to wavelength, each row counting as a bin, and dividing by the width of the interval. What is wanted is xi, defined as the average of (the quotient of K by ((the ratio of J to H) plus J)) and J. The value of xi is 5.86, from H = 11.7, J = 10.7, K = 11.5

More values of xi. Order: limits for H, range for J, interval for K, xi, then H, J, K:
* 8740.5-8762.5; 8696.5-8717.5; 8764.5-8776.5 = 6.17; 12.4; 11.4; 11.7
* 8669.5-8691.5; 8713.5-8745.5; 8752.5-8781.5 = 6.27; 11.0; 11.6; 11.7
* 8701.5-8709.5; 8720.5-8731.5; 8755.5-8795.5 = 6.23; 11.3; 11.5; 11.8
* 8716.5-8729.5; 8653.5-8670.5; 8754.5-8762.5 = 5.64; 11.4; 10.2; 11.8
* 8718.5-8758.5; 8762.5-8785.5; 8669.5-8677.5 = 6.30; 12.0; 11.8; 10.6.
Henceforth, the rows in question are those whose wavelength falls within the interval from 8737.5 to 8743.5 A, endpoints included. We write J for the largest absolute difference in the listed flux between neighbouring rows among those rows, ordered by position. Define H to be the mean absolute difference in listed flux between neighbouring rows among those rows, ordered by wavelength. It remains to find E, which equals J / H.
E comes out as 2.7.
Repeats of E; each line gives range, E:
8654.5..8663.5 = 1.8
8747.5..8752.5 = 2.8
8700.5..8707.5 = 1.5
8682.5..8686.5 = 2.2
